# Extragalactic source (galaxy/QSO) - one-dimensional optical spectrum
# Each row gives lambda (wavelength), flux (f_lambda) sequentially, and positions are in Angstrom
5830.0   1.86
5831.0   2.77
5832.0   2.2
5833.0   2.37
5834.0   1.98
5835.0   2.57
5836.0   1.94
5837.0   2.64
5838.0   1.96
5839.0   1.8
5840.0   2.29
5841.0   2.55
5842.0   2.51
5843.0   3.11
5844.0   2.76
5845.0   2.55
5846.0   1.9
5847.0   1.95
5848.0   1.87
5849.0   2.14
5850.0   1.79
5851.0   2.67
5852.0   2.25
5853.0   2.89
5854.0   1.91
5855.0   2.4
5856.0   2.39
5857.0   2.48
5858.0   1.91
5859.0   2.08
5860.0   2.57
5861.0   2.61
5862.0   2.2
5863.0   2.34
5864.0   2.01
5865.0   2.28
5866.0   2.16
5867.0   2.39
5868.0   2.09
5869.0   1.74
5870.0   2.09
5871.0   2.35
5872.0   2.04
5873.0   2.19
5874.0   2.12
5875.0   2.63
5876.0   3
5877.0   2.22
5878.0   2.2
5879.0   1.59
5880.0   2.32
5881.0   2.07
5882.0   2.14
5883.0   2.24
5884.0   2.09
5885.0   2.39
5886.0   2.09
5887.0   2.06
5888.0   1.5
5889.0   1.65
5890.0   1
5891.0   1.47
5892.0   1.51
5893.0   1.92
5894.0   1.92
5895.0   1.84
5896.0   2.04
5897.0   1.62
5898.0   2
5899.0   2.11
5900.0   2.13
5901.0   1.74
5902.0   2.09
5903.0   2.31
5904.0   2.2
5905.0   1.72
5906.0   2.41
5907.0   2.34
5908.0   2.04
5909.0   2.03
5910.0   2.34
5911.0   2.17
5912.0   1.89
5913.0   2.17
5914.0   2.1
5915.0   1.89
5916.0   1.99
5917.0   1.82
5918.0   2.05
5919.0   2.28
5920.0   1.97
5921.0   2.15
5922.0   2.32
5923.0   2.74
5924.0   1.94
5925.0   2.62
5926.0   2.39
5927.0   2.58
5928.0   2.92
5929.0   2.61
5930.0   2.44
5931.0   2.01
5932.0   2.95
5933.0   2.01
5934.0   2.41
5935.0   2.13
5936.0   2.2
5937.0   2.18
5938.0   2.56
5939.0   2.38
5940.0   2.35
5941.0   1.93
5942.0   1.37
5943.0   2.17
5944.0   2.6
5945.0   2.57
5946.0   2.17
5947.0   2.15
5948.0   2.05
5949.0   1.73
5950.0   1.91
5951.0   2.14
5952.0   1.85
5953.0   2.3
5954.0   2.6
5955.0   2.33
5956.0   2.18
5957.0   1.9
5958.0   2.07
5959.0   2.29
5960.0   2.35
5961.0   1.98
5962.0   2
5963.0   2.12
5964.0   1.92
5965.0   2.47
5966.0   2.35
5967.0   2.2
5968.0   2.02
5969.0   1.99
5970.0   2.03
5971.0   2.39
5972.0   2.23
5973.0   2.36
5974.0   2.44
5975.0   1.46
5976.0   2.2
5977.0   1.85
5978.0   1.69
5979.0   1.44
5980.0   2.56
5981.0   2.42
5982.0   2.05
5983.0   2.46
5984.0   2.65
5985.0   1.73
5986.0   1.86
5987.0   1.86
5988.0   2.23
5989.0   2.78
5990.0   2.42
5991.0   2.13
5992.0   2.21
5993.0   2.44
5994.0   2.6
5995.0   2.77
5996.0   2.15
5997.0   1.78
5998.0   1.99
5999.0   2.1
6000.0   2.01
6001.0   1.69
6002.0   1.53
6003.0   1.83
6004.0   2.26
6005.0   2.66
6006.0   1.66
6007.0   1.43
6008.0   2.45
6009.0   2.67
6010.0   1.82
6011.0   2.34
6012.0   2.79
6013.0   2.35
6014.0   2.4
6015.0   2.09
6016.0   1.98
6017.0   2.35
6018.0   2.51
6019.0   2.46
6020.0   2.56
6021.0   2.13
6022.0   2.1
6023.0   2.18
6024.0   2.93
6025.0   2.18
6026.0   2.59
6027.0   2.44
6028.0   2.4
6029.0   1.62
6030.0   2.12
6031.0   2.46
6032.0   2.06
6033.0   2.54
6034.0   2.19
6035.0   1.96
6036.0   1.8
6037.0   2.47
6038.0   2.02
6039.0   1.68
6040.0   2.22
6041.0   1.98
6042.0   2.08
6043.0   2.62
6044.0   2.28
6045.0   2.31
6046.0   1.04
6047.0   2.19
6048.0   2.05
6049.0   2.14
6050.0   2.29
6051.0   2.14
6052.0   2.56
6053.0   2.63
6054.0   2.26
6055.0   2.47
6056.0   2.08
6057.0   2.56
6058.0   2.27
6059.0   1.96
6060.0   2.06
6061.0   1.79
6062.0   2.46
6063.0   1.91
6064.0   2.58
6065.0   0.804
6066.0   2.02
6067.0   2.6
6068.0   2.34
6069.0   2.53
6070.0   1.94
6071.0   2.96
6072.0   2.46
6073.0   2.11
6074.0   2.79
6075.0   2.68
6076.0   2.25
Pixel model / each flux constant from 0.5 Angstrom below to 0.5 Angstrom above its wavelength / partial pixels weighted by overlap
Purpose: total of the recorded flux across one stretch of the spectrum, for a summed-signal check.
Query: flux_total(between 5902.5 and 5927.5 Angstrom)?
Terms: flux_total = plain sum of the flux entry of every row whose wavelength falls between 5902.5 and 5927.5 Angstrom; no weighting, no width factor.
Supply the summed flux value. 54.5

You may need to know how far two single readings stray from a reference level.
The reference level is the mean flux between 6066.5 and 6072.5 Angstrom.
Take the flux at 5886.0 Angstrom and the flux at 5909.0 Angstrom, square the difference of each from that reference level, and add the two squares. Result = 0.34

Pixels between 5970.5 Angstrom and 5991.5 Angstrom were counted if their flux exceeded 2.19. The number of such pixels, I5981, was 12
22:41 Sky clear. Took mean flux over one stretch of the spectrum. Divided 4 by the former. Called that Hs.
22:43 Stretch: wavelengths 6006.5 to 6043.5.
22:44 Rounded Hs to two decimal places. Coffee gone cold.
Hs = 1.78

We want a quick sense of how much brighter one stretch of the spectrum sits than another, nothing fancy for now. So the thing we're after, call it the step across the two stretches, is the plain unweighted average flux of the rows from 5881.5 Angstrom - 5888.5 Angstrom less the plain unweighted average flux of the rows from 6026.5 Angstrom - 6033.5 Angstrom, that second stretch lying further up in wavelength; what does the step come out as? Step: -0.2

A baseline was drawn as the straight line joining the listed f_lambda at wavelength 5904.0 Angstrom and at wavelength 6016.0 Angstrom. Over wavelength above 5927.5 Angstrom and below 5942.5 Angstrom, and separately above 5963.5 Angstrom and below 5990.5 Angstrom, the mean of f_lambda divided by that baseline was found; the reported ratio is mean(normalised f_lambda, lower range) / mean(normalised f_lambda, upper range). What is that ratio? 1.03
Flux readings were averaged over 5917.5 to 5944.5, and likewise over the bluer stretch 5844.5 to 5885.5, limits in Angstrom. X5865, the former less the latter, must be 0.08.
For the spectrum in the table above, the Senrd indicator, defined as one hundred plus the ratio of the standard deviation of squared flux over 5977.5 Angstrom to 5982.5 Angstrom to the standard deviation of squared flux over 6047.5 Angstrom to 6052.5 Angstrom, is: 102.1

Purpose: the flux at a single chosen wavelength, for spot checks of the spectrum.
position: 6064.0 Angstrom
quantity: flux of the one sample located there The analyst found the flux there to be 2.58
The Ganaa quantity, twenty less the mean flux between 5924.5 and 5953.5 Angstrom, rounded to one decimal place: 17.7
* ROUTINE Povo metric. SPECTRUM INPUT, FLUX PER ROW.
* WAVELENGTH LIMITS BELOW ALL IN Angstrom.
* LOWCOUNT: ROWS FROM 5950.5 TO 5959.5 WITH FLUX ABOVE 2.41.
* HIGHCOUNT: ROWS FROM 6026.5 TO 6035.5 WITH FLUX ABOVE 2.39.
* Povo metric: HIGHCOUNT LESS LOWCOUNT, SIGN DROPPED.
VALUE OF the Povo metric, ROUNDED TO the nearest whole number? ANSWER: 3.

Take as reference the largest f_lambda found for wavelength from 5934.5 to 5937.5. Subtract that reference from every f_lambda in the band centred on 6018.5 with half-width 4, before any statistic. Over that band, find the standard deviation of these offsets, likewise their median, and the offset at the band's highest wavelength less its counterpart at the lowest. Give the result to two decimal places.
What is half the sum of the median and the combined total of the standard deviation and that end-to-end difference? 0.13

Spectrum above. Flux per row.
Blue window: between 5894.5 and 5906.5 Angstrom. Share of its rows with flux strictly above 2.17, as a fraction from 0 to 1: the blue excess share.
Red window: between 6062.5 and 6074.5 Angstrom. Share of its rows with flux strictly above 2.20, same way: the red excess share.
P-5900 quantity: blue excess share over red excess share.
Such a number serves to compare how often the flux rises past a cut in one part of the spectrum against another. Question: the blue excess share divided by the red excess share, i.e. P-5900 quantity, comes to 0.4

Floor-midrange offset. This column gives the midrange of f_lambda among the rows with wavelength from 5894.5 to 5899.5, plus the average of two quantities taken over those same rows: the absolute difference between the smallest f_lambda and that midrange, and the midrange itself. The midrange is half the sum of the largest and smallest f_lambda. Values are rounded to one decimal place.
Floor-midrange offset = 2.9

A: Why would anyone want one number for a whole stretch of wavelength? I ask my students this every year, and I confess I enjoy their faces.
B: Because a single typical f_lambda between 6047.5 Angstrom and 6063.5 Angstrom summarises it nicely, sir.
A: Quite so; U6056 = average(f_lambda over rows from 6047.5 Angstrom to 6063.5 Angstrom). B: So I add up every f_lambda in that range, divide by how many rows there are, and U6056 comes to 2.23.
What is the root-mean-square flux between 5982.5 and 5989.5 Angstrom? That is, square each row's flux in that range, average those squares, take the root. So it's 2.3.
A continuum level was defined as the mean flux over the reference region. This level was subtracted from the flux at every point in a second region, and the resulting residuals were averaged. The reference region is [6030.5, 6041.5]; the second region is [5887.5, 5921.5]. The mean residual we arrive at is -0.17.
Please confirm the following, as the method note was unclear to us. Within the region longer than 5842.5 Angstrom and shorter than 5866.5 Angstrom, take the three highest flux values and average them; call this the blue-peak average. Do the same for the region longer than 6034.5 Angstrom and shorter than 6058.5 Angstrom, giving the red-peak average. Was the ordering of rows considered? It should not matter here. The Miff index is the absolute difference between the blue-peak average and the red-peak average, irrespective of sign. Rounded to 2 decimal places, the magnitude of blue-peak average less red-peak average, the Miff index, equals 0.32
